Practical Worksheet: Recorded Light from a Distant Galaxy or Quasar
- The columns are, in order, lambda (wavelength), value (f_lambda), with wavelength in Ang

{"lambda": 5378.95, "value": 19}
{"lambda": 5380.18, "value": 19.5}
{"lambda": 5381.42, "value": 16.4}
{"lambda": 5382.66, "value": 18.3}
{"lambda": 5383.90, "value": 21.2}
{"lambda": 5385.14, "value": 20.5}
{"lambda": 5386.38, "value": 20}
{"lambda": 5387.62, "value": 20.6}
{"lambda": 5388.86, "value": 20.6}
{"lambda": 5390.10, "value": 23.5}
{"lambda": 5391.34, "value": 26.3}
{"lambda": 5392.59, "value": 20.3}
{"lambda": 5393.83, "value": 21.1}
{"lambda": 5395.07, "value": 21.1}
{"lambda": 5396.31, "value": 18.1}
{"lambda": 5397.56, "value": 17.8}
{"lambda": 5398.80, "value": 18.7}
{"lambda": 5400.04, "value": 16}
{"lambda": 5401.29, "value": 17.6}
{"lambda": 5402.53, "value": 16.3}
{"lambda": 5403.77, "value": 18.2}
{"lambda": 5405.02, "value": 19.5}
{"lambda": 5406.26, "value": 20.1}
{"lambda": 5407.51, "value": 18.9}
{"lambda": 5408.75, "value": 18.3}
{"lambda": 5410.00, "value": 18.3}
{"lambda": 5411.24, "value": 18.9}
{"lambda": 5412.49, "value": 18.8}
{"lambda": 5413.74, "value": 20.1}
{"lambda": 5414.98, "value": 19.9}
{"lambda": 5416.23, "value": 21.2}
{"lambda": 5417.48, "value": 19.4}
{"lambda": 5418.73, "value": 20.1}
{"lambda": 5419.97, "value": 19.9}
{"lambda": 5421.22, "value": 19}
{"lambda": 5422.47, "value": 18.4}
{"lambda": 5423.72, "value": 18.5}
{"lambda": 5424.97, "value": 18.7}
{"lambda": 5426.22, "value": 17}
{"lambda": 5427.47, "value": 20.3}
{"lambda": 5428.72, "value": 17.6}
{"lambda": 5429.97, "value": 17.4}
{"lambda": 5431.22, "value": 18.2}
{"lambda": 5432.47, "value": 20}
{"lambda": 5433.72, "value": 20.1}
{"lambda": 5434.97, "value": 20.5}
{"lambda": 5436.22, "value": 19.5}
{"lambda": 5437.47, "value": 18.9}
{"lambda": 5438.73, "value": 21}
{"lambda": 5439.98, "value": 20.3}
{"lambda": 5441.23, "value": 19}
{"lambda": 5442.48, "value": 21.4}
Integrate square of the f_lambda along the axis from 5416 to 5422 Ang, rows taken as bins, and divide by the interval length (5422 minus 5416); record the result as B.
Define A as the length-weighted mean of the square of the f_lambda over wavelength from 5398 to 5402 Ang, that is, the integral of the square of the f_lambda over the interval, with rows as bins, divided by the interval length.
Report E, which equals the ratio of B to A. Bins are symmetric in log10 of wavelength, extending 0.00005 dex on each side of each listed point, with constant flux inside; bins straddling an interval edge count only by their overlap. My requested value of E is 1.29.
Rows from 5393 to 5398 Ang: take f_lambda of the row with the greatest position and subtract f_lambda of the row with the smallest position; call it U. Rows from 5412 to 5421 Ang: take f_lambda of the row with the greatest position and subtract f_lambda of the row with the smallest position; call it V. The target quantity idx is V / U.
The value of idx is -0.3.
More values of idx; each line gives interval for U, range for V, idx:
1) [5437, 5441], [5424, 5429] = -0.8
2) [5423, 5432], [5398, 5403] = 8.0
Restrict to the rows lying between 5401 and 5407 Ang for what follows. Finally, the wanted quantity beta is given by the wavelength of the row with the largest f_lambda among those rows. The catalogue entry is 5406.26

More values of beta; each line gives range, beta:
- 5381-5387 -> 5383.90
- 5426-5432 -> 5427.47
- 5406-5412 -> 5406.26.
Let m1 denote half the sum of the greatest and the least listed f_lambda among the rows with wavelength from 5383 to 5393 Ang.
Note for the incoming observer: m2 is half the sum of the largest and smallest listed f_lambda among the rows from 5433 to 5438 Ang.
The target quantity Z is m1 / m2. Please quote 1.18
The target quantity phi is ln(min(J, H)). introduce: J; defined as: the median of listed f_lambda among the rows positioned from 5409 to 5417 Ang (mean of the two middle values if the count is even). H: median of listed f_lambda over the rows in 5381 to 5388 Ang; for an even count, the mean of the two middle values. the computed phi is 2.97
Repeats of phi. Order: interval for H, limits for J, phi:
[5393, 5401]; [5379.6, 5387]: 2.91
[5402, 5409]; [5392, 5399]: 2.92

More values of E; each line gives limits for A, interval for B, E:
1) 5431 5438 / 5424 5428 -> 0.90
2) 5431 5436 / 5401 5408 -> 0.87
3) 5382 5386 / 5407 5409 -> 0.87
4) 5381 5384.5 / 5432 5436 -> 1.14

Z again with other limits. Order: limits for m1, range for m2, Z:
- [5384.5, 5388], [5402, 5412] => 1.12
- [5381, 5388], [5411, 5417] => 0.94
